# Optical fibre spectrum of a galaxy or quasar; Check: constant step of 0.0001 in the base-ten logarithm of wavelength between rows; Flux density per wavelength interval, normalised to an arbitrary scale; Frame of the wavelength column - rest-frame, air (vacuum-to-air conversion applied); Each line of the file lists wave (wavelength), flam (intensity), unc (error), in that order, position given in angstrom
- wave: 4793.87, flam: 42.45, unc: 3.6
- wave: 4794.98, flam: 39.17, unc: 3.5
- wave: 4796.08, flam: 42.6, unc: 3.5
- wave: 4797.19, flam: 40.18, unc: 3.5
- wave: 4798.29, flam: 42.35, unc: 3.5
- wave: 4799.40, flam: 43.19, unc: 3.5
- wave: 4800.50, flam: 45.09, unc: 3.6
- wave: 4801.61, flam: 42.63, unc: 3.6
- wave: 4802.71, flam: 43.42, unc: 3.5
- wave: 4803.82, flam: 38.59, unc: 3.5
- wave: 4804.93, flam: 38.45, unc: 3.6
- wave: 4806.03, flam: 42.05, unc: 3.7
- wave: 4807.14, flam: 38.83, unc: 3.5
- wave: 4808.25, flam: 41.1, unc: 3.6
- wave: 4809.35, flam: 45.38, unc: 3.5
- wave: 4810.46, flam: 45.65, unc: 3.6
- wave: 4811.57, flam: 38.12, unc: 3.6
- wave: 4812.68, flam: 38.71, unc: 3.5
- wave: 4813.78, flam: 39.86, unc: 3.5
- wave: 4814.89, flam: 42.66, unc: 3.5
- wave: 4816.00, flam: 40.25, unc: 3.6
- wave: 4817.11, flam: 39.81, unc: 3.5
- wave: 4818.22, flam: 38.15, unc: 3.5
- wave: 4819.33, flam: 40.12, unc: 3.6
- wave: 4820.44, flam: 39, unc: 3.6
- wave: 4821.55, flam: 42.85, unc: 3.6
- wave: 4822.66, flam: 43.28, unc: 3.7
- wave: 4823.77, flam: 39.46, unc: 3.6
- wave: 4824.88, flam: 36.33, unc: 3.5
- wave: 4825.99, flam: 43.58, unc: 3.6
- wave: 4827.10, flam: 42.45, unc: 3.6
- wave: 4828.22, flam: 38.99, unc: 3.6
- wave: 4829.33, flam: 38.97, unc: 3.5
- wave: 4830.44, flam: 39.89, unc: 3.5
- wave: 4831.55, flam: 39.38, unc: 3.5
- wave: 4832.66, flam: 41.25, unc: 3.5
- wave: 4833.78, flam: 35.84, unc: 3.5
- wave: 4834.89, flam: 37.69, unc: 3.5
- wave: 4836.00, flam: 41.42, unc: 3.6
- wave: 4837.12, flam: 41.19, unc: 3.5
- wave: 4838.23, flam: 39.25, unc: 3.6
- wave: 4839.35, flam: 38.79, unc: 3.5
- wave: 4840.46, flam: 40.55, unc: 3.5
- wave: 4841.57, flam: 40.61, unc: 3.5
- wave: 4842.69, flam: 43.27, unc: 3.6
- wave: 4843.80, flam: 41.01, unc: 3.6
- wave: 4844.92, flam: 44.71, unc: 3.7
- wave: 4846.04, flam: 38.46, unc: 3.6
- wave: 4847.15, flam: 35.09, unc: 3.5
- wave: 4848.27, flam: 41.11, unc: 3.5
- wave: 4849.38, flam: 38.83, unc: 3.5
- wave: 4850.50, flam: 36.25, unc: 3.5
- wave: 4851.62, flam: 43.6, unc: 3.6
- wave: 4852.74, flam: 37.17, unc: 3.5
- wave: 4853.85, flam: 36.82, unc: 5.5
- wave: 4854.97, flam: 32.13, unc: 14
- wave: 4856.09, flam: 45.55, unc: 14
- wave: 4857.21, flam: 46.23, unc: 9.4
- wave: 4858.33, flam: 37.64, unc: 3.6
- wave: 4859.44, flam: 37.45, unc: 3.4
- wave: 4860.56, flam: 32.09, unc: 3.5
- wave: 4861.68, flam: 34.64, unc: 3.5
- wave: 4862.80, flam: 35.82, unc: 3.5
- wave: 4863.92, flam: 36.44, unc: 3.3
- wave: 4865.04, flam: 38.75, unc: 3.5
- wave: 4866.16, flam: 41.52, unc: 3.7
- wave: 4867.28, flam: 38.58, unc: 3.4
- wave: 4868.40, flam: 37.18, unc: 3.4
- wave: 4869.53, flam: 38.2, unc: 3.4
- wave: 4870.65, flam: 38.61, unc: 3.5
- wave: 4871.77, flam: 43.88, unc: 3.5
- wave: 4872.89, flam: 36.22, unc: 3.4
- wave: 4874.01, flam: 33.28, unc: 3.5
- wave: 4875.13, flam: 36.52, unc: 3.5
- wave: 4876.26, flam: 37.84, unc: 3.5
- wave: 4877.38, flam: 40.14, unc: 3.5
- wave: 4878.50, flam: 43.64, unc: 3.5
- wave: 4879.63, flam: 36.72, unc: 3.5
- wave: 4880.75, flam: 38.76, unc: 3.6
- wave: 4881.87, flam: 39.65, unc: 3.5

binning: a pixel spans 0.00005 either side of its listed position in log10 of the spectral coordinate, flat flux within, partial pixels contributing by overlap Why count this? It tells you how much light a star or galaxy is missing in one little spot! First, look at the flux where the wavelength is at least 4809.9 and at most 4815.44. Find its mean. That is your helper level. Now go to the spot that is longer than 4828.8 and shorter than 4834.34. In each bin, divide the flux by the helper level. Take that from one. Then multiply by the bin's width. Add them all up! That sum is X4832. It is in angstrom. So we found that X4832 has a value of 0.26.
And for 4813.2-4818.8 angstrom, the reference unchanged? 0.12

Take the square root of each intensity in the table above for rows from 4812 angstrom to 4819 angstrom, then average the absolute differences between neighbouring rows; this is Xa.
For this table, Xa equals 0.13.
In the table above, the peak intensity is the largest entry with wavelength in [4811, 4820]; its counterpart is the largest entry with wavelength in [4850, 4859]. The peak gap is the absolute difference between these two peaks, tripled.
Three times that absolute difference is 11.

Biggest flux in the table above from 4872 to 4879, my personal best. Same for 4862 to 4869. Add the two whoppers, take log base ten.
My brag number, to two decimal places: 1.93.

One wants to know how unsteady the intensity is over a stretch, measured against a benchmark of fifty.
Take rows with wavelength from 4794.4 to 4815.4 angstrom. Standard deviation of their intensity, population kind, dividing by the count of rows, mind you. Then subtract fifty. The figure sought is -47.6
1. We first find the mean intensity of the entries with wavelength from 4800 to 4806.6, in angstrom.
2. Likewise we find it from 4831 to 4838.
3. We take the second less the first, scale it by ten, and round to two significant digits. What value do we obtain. -22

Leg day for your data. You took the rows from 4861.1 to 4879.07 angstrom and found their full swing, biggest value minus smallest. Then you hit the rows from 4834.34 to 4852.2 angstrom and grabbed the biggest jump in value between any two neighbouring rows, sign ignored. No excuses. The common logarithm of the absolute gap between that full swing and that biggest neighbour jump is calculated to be 0.5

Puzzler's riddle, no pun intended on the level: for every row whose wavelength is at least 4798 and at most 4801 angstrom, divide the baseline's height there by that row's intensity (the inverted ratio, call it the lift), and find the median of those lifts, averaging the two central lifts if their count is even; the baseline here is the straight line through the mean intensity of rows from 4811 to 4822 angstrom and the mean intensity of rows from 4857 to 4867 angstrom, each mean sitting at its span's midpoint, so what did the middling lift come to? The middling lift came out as 0.94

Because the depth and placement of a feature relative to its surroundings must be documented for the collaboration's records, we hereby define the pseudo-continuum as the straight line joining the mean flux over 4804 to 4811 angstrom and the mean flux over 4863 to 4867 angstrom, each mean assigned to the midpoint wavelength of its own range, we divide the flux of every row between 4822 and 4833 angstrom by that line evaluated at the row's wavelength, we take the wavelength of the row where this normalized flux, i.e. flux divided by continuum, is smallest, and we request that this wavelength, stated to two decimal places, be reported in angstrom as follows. 4824.88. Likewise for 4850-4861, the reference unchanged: 4854.97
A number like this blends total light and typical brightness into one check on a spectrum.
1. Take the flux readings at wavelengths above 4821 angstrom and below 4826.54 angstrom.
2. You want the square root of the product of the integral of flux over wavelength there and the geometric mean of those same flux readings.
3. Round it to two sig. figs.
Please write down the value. 97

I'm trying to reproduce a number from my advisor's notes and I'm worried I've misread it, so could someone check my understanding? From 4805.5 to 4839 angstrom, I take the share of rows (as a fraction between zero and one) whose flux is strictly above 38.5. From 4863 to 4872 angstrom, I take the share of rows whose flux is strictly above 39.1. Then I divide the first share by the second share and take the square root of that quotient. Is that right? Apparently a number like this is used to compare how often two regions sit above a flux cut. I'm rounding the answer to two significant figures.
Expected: 1.8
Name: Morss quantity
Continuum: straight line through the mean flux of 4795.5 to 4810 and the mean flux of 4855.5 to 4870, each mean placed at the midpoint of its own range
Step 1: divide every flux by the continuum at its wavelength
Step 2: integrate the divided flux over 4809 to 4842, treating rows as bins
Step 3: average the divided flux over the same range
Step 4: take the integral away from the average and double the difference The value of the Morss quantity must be -64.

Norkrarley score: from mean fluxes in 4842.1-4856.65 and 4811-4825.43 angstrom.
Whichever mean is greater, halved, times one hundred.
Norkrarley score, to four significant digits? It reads 1995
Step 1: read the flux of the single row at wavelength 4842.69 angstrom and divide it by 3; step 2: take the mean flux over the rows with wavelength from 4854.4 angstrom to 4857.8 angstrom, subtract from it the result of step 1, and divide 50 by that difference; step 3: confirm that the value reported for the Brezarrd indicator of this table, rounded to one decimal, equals 1.9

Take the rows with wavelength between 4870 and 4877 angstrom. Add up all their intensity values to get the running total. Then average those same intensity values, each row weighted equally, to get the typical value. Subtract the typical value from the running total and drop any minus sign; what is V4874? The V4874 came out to 189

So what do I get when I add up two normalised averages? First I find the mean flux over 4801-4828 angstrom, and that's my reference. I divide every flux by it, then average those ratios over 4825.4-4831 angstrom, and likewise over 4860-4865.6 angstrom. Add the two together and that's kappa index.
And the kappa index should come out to 1.868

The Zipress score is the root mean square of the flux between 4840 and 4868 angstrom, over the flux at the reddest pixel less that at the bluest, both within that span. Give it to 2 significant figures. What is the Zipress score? -20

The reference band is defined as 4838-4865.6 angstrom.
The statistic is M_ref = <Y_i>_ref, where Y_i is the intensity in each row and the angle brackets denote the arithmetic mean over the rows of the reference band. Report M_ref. 38.9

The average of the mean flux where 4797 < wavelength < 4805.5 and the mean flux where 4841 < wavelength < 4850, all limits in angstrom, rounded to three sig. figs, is 41.1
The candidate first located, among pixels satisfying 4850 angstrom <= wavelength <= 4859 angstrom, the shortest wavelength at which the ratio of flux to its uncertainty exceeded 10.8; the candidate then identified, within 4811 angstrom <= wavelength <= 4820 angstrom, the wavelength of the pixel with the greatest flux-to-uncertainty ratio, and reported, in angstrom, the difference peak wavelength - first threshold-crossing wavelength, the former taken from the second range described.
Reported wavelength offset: -36.7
